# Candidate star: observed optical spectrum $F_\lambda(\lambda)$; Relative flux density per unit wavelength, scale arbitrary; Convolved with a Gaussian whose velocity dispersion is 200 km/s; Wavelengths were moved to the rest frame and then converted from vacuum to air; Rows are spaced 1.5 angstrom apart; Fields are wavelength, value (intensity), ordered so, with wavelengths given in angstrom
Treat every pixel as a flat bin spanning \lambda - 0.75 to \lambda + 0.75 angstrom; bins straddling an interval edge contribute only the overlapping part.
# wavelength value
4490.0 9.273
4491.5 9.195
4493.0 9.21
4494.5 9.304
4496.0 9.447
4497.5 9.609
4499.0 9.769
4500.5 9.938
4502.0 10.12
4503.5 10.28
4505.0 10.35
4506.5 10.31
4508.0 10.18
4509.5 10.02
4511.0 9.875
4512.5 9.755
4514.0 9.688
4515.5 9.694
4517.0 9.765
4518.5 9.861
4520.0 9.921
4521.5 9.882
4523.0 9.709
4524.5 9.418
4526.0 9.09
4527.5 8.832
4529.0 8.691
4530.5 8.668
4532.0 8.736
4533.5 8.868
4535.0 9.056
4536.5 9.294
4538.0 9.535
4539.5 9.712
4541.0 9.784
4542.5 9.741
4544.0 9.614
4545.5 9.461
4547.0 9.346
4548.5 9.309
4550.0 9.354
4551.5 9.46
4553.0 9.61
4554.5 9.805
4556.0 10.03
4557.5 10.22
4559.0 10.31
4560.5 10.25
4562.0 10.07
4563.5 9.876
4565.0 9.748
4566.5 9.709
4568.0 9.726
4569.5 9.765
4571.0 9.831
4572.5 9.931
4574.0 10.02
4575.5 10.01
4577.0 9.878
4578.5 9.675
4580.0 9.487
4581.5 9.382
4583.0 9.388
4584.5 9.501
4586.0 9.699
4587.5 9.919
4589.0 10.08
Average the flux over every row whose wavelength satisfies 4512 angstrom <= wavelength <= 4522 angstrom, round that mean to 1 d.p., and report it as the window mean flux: 9.8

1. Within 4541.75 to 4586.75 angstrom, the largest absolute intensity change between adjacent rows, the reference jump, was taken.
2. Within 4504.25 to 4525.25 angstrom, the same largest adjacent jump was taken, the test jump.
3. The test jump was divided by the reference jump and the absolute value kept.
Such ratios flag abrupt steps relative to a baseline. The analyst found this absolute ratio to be 1.29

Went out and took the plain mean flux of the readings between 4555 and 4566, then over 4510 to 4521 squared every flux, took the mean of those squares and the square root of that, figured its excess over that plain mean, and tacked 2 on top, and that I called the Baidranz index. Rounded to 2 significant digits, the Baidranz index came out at 1.7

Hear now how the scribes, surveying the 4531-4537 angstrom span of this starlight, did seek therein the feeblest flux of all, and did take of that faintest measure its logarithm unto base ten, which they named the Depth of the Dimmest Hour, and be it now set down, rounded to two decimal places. 0.94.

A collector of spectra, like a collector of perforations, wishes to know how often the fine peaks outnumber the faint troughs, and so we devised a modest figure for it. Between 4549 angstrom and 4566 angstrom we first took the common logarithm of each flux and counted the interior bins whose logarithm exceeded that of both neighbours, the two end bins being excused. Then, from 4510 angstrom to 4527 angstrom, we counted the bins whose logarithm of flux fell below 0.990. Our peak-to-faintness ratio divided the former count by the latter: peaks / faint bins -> 0.14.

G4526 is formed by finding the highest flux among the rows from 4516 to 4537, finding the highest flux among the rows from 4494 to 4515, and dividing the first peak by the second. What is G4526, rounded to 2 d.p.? 0.96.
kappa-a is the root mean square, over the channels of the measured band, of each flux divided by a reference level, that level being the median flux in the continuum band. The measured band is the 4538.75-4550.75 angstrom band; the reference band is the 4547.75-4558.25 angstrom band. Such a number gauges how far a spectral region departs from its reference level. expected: 0.993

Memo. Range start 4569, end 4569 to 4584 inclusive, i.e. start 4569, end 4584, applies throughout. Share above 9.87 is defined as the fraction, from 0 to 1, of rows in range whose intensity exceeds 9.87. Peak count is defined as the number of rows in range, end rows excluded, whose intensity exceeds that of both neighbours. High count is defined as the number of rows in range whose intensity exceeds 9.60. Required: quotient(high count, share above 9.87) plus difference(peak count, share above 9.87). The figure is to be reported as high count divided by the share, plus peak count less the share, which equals 18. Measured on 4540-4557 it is 66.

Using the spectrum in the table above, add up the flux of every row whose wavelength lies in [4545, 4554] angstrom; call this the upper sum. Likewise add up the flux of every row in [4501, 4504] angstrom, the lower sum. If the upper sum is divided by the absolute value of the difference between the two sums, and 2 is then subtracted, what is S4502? -0.4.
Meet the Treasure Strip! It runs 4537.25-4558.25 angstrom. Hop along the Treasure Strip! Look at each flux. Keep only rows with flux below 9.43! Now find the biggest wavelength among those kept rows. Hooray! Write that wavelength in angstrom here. 4550.0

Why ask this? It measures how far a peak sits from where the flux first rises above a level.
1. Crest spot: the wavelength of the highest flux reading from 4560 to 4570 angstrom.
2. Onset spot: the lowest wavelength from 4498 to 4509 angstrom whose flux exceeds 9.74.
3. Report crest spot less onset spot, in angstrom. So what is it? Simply 61.5 angstrom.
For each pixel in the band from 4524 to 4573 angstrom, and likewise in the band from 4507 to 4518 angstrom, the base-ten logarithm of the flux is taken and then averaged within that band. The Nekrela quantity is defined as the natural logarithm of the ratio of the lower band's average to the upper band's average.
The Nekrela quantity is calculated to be 0.015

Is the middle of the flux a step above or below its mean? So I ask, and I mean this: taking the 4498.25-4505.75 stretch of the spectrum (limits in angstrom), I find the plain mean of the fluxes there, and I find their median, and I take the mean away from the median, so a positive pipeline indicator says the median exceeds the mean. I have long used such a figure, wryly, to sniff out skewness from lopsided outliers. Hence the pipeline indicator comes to 0.029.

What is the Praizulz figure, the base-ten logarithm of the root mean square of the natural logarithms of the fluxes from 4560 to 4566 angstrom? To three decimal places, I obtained 0.362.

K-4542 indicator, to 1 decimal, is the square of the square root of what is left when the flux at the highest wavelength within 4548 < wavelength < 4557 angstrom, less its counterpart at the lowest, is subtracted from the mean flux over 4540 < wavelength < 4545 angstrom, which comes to 9.0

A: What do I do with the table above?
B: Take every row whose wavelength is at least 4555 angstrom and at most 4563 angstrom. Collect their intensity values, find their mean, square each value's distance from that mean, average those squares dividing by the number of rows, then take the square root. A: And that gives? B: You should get 0.11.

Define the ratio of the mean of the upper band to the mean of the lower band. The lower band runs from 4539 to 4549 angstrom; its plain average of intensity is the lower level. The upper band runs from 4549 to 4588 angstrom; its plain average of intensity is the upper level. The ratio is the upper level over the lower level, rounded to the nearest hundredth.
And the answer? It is 1.02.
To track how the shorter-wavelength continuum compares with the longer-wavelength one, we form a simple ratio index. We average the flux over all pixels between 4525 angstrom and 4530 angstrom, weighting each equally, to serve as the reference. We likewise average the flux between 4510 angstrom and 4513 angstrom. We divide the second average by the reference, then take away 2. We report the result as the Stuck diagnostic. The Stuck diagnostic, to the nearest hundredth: -0.89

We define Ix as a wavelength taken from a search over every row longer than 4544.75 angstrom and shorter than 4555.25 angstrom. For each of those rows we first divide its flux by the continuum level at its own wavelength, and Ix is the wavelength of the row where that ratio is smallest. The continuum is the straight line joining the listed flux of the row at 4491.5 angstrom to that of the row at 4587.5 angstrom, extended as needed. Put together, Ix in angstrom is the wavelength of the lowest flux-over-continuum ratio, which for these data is 4548.5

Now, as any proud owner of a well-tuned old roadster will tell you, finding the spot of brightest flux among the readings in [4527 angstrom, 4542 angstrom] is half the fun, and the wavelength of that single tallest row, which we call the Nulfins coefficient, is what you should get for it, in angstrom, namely 4541.0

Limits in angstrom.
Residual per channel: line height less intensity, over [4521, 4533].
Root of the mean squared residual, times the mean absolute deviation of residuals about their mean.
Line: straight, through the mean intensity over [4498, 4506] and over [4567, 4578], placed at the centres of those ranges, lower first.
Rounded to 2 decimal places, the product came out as 0.39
